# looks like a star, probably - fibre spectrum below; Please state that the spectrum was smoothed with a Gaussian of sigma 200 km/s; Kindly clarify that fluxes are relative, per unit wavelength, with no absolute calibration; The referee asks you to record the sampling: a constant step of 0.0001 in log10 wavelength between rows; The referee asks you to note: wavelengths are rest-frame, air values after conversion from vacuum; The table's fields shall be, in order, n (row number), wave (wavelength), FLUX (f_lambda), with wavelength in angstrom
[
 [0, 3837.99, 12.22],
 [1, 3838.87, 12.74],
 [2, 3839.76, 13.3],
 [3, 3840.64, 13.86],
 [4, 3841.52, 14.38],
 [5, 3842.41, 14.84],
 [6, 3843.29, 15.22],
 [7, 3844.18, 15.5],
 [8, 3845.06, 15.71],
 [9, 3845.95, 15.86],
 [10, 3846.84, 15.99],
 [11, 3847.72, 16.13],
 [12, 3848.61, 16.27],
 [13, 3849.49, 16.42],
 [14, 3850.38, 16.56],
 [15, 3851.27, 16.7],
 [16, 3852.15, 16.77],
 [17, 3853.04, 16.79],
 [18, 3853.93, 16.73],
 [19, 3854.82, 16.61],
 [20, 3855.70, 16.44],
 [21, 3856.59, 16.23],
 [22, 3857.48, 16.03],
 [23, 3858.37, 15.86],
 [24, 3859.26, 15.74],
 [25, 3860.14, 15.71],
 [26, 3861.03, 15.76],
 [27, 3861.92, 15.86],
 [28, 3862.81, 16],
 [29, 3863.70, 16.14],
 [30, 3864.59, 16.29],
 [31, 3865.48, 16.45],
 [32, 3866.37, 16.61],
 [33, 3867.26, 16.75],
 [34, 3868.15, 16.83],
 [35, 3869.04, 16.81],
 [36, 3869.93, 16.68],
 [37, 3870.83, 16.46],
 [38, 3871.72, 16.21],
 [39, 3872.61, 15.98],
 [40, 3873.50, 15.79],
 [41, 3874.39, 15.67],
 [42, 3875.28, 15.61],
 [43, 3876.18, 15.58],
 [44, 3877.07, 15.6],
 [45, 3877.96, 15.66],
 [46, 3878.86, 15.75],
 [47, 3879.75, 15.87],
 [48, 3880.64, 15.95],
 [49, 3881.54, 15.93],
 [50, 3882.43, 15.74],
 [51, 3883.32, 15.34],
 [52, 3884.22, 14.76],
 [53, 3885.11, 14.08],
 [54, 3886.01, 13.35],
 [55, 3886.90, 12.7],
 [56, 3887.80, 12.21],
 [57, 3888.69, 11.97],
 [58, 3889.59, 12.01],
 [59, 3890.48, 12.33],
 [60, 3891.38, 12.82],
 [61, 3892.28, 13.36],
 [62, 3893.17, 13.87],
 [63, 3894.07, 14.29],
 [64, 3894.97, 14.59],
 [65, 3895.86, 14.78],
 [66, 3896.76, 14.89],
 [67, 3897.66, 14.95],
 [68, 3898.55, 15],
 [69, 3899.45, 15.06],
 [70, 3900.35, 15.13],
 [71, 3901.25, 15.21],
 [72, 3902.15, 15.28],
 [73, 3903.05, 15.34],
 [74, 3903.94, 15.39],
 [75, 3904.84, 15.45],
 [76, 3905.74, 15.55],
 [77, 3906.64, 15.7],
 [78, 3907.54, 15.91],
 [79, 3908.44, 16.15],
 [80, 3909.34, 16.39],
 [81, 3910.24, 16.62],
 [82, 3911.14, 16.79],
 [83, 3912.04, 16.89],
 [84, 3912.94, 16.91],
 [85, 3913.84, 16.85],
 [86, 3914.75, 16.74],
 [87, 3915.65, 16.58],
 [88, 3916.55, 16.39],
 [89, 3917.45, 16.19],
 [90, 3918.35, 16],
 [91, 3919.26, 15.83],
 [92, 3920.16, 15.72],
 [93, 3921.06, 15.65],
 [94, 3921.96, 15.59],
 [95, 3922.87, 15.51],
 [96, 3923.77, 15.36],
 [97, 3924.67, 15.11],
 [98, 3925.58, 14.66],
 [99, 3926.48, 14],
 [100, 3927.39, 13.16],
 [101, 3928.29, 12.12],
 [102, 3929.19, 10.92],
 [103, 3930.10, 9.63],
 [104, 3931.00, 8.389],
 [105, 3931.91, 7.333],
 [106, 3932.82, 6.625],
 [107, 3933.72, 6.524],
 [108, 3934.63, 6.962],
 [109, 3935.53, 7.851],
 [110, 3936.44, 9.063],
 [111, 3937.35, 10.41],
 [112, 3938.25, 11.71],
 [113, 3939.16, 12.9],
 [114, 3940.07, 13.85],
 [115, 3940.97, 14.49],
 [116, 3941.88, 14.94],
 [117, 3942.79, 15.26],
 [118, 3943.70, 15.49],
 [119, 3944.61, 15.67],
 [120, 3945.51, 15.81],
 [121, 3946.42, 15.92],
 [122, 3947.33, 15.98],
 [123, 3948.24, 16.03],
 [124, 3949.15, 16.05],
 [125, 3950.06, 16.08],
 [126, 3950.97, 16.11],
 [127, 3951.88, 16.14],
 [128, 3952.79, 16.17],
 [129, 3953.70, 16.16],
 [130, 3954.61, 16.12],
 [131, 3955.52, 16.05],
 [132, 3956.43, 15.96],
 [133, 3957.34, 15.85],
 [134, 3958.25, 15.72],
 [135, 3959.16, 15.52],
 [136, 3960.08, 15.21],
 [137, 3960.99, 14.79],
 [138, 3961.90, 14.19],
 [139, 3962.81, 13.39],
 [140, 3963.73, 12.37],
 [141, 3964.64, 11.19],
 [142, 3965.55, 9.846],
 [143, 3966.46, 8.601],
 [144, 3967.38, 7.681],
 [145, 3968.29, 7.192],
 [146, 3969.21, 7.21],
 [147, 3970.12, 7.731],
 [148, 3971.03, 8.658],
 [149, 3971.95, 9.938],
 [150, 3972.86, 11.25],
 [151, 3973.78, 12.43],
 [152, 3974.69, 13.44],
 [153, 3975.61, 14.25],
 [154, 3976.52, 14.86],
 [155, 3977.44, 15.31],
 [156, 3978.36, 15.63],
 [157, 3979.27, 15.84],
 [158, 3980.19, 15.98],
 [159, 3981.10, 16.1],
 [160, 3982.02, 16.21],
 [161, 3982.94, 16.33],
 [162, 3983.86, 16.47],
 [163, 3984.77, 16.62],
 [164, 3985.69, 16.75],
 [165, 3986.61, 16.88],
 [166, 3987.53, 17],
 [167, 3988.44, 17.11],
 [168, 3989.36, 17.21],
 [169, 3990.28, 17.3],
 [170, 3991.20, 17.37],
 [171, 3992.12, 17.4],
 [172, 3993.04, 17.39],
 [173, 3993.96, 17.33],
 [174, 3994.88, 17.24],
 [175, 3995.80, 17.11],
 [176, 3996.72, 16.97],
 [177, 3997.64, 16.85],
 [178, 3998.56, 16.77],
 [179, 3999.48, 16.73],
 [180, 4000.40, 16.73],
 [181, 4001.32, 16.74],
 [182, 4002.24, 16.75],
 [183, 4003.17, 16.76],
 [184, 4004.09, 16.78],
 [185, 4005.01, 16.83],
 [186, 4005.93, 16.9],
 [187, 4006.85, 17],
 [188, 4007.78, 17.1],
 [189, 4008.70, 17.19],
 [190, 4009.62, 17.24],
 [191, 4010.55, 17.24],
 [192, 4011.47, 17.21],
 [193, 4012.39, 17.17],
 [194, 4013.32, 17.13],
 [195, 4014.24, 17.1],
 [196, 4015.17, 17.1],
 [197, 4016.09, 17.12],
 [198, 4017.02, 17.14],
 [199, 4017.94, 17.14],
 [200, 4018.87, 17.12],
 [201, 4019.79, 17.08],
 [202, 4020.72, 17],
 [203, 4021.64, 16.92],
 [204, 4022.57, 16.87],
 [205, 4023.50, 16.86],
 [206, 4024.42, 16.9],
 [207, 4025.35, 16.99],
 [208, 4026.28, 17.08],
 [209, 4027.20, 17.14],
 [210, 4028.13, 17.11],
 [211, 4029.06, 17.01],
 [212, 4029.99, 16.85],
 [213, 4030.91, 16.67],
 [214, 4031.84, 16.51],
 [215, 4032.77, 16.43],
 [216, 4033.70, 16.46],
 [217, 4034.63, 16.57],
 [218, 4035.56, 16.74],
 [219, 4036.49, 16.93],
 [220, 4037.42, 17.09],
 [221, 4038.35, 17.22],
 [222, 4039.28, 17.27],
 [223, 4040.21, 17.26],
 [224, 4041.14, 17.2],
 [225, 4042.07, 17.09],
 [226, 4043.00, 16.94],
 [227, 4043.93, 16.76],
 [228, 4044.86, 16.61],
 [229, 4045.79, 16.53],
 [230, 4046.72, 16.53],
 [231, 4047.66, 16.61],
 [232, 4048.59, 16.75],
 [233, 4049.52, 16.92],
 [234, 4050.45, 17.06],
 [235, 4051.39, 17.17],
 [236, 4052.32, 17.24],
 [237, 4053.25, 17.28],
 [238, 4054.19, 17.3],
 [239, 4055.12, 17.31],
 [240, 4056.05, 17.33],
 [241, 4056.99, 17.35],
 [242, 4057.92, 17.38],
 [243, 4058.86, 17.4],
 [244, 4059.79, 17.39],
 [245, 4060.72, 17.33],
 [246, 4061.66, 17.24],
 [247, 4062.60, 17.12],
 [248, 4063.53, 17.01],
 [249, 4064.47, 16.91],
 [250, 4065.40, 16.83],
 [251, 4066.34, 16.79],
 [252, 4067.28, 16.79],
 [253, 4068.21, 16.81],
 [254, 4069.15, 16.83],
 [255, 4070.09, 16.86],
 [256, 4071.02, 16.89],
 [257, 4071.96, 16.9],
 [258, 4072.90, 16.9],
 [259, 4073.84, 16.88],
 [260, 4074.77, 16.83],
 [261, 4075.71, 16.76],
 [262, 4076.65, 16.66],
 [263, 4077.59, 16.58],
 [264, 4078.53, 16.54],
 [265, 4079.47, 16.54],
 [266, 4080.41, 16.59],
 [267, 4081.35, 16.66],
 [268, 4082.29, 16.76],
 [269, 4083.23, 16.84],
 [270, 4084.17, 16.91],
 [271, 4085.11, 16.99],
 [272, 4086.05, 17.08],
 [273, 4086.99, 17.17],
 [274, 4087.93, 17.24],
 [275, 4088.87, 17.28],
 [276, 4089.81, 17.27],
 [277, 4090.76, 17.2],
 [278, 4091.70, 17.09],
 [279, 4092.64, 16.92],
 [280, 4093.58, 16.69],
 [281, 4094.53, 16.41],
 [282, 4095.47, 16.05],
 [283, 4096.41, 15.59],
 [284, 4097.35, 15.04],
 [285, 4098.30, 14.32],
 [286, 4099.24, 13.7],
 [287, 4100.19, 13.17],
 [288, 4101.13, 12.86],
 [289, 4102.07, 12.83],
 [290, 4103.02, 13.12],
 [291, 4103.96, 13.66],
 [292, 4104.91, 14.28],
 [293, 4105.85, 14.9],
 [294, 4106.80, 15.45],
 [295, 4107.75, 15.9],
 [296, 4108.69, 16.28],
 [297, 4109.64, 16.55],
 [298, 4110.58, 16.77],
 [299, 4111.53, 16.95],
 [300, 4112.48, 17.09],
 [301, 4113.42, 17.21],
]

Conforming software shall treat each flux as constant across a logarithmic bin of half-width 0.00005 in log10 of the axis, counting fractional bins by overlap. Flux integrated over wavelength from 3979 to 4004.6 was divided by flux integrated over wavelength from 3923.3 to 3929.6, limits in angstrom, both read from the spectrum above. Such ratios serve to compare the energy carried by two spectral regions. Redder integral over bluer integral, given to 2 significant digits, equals 5.0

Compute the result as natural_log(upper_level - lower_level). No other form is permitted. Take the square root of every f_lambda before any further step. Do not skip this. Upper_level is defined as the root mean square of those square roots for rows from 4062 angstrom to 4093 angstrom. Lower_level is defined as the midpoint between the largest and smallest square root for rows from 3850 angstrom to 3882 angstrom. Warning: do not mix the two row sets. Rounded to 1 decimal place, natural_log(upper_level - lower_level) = -2.5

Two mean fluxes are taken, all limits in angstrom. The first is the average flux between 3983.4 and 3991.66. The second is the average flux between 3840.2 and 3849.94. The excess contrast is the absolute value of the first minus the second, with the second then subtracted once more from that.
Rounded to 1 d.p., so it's -14.0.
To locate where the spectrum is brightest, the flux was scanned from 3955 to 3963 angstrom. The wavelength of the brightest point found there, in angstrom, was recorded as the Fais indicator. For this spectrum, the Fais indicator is 3955.52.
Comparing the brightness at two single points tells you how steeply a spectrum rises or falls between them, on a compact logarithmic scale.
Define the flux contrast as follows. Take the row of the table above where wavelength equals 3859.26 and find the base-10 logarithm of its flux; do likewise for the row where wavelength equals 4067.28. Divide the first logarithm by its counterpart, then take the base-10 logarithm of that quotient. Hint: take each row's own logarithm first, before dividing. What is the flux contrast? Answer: -0.010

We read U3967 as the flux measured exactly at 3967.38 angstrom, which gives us 7.681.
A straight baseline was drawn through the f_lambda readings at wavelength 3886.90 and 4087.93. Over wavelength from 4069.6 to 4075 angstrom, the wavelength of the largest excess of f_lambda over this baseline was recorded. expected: 4071.02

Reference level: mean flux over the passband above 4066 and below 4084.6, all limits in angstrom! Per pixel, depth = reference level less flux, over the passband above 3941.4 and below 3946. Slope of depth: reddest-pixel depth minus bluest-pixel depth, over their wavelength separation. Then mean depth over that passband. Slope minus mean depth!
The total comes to -1.6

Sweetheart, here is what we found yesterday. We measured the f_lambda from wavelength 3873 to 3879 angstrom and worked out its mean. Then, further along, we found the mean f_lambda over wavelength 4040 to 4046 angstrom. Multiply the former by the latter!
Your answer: 265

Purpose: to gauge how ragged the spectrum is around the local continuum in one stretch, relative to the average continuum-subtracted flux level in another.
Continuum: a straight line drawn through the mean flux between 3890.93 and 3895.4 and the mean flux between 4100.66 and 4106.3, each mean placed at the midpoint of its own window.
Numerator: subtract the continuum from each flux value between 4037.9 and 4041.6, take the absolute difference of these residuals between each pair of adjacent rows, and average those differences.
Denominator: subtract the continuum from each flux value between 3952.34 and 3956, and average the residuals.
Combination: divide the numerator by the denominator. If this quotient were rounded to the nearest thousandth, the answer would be 0.017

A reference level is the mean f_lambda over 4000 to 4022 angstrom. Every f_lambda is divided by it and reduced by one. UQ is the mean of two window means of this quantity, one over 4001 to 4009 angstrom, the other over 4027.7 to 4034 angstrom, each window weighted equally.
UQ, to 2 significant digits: -0.013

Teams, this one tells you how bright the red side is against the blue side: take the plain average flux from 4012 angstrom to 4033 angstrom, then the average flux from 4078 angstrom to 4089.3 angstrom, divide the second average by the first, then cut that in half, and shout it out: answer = 0.50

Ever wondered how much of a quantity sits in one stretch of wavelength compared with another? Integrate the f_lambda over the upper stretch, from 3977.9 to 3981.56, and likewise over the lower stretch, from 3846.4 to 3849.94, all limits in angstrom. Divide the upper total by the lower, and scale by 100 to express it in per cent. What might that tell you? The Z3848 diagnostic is 101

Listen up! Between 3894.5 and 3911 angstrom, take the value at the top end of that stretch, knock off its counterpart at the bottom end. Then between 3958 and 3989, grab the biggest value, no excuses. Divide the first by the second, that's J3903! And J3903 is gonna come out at 0.12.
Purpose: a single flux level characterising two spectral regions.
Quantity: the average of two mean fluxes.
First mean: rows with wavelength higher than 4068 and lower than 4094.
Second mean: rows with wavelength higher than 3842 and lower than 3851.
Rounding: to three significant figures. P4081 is 16.4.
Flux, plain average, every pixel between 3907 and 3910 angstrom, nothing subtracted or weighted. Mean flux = 16.2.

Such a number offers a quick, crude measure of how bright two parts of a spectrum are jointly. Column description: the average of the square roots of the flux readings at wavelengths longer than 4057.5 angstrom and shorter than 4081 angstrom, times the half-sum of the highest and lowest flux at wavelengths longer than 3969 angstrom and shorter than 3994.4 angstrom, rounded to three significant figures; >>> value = 50.6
